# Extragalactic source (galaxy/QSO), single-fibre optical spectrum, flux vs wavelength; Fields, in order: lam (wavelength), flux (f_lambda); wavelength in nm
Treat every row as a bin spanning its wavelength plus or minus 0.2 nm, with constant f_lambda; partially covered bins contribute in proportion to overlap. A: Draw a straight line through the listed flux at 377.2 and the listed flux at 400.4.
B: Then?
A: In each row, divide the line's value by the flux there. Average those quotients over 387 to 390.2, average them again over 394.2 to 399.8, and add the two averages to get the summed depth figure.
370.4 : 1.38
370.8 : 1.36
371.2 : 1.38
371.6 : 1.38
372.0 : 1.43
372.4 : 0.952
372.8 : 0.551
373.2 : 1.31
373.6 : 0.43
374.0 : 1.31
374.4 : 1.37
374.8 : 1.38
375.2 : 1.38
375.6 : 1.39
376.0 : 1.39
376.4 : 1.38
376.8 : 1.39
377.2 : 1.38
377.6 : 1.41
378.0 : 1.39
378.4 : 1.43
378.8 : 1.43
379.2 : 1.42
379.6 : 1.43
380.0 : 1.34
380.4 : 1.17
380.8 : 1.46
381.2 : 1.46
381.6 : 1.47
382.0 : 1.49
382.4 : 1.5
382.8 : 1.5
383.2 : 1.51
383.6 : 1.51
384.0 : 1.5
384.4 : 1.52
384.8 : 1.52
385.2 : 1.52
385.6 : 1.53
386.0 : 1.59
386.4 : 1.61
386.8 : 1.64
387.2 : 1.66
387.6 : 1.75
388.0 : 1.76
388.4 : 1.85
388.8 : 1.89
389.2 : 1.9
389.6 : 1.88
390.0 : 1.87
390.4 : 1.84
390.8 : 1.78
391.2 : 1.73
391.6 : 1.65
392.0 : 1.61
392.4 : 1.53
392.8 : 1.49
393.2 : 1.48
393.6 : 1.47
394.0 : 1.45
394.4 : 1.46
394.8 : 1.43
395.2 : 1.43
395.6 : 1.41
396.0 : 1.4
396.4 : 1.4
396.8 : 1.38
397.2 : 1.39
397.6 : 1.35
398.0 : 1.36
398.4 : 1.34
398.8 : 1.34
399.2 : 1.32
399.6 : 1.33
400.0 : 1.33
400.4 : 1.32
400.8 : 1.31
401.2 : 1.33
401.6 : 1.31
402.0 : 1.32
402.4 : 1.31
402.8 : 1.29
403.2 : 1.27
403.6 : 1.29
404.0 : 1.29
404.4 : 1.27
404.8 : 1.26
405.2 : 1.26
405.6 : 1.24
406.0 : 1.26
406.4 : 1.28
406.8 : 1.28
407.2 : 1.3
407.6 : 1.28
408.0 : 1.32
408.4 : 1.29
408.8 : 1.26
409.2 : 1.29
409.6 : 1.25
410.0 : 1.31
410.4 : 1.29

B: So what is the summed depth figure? 1.71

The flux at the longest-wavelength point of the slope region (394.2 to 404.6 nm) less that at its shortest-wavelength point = -0.19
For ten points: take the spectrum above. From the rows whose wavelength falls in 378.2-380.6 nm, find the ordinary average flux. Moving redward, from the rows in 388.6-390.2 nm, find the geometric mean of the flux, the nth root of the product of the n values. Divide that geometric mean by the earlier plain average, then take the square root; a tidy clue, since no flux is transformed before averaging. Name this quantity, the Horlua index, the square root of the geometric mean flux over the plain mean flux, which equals 1.17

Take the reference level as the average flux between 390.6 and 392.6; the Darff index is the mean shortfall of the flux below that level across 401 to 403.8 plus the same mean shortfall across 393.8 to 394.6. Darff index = 0.6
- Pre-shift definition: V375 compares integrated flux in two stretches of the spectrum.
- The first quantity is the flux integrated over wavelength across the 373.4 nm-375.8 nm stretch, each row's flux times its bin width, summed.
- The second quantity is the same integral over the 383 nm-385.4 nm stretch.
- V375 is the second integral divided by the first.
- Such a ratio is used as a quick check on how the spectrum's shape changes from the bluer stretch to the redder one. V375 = 1.25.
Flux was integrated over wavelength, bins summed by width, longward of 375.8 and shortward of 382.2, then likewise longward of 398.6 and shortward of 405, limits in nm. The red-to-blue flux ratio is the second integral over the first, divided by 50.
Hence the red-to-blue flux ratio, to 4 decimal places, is 0.0186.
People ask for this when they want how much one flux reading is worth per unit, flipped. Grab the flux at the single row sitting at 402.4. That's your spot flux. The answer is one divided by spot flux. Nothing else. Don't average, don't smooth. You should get 0.763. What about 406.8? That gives 0.781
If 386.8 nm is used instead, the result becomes 0.610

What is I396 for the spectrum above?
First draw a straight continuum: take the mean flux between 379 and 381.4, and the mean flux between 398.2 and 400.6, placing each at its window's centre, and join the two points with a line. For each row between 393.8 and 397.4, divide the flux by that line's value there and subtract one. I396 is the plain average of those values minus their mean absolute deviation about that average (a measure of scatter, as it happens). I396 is 0.04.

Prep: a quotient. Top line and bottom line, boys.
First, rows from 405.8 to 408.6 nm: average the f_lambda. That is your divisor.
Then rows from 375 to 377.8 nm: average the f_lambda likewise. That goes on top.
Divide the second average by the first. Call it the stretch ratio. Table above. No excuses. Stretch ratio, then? 1.1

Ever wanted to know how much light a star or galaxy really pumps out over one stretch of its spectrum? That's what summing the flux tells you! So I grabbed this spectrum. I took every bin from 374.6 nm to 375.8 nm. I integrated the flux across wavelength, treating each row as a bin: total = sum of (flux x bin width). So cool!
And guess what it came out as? 1.66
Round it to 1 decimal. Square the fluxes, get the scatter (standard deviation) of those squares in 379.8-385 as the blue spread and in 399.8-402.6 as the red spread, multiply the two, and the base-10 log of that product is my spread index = -2.2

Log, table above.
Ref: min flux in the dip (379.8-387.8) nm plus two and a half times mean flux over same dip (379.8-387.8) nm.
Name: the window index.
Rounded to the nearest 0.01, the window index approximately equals 4.95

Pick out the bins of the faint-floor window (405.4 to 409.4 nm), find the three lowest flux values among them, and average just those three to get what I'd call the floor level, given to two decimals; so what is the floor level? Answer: 1.25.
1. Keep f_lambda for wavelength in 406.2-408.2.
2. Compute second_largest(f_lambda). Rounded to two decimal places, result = 1.30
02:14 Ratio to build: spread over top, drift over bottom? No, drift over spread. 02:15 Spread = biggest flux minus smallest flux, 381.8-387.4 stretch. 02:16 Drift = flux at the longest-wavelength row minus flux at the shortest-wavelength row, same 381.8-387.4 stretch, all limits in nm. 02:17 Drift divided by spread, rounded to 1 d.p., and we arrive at 1.0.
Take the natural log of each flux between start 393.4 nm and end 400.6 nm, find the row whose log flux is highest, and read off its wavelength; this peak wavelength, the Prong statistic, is 393.6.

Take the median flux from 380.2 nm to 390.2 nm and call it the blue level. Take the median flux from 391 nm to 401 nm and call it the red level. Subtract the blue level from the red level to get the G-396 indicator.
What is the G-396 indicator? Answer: -0.12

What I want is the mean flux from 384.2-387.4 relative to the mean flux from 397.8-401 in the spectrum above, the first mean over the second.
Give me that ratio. 1.18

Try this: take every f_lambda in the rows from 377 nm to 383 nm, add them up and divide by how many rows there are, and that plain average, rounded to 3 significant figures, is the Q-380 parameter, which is 1.42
